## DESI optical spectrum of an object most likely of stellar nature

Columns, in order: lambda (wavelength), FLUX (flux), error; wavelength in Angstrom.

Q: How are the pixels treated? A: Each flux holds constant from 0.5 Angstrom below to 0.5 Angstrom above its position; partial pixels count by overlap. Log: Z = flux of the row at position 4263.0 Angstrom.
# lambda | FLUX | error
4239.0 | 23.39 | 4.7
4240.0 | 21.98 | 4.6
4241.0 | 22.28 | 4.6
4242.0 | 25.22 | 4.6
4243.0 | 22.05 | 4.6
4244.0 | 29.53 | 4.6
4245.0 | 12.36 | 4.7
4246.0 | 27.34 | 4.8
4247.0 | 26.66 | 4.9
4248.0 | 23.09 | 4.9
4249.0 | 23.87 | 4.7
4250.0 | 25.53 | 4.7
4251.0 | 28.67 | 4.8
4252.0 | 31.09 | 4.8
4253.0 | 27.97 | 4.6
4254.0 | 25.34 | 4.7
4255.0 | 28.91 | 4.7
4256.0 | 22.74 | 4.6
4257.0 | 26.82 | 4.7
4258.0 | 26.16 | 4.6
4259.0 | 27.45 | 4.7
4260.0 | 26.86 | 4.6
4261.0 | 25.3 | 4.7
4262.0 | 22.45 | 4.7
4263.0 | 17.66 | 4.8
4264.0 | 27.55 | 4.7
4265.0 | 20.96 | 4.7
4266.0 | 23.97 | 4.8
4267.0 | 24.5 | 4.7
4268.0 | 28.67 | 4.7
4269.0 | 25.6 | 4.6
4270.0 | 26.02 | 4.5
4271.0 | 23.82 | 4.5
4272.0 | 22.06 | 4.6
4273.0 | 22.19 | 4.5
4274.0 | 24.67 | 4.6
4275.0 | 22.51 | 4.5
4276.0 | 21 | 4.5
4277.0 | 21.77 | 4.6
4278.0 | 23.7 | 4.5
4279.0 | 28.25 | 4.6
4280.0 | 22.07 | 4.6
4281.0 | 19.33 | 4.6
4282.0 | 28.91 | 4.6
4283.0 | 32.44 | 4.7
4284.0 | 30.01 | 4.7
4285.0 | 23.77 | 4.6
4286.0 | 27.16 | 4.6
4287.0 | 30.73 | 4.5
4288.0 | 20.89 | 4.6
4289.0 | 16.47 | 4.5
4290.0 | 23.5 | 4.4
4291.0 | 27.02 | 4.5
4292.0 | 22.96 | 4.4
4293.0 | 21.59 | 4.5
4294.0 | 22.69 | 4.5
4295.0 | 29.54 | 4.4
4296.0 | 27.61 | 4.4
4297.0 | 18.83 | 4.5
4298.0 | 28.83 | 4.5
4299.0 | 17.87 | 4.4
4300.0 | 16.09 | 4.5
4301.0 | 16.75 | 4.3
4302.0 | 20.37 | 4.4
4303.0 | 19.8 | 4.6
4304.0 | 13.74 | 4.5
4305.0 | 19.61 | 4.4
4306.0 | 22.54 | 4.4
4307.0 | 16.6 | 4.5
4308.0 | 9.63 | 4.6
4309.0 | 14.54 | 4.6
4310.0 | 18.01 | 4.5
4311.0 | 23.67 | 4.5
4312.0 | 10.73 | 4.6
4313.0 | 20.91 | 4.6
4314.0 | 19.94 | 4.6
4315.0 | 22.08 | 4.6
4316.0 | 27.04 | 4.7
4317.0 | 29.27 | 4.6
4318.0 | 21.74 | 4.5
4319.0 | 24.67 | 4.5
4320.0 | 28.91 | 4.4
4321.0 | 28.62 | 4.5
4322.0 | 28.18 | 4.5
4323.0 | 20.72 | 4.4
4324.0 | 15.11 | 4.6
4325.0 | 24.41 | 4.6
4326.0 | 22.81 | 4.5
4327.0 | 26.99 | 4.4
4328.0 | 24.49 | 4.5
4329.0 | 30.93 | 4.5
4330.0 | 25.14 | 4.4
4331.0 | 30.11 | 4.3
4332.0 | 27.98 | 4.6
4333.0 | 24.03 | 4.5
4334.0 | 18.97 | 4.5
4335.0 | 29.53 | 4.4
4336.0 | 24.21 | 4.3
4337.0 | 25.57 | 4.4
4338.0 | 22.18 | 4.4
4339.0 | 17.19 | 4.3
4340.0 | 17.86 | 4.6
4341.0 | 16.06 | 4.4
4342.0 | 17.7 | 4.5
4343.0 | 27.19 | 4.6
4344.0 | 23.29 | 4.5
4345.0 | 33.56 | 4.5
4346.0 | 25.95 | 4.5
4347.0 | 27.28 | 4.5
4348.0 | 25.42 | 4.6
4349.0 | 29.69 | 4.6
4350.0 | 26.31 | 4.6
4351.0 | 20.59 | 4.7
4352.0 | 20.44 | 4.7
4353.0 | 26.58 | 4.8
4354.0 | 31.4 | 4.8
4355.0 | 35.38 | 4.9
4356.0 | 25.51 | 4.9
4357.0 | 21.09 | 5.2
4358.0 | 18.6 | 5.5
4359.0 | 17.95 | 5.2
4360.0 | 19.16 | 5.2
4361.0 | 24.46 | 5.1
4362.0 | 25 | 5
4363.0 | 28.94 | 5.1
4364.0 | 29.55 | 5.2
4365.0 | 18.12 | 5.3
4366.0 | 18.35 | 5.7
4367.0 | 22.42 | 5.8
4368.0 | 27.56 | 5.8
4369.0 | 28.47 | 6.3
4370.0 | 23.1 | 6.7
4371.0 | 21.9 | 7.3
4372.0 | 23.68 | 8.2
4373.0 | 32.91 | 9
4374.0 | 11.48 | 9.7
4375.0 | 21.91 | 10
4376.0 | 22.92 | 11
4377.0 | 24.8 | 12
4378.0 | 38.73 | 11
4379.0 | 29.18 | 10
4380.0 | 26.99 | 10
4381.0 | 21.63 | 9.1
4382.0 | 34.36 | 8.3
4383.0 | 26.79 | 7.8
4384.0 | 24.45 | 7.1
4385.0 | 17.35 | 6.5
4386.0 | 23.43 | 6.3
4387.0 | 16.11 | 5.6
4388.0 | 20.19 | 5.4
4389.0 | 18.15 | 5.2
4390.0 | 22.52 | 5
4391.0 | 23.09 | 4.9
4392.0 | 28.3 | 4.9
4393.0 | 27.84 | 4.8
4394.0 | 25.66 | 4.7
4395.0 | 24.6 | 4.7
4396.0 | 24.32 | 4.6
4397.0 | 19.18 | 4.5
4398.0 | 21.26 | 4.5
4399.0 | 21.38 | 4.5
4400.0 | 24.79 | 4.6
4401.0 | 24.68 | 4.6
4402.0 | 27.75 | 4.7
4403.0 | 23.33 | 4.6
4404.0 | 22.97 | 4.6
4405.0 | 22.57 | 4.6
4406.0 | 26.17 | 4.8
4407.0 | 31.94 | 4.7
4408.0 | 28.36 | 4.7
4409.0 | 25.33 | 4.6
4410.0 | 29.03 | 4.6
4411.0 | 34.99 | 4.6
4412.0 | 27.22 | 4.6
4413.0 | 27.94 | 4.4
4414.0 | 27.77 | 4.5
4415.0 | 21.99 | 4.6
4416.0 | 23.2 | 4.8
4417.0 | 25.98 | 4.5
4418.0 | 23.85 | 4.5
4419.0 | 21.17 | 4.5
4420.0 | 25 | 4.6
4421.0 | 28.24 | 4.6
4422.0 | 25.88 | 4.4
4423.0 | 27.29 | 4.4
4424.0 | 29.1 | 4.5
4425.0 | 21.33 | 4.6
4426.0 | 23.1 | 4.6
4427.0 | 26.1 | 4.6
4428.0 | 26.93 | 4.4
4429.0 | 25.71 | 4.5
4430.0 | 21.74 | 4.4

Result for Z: 17.66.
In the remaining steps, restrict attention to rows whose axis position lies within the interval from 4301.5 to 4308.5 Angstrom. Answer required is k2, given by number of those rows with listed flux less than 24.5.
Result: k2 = 7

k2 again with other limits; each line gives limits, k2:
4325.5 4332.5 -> 2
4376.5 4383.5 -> 1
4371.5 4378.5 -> 4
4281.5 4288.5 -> 2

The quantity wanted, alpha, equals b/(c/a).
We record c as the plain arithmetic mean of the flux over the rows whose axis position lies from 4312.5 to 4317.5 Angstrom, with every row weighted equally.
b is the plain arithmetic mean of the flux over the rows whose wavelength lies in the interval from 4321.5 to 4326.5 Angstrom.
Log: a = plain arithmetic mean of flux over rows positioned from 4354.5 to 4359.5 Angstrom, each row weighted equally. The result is 22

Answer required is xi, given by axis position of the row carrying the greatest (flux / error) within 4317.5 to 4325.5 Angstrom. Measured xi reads 4320.0 Angstrom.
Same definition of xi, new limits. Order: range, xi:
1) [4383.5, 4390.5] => 4390.0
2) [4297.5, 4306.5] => 4298.0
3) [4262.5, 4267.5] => 4264.0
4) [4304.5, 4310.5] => 4306.0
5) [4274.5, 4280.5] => 4279.0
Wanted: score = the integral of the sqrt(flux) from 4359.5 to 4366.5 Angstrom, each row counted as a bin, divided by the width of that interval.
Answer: 4.8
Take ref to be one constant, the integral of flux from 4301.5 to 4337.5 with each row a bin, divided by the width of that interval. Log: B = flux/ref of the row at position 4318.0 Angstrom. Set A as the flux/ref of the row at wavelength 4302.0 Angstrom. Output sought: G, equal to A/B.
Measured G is 0.94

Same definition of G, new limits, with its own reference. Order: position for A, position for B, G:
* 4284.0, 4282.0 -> 1.04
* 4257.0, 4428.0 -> 1.00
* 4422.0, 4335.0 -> 0.88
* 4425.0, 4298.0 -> 0.74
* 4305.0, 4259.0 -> 0.71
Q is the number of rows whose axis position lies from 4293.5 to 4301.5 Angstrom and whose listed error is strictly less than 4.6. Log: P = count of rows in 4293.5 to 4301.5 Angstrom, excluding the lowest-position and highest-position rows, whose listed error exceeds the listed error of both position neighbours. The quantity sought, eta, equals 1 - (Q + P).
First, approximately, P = 1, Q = 8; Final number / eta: -8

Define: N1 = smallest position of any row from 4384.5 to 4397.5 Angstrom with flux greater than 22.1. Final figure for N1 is 4386.0 Angstrom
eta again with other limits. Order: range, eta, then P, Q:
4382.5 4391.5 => 1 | 0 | 0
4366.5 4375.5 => 1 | 0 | 0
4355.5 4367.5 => 0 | 1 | 0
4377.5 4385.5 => 1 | 0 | 0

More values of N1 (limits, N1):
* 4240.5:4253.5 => 4241.0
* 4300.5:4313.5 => 4306.0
